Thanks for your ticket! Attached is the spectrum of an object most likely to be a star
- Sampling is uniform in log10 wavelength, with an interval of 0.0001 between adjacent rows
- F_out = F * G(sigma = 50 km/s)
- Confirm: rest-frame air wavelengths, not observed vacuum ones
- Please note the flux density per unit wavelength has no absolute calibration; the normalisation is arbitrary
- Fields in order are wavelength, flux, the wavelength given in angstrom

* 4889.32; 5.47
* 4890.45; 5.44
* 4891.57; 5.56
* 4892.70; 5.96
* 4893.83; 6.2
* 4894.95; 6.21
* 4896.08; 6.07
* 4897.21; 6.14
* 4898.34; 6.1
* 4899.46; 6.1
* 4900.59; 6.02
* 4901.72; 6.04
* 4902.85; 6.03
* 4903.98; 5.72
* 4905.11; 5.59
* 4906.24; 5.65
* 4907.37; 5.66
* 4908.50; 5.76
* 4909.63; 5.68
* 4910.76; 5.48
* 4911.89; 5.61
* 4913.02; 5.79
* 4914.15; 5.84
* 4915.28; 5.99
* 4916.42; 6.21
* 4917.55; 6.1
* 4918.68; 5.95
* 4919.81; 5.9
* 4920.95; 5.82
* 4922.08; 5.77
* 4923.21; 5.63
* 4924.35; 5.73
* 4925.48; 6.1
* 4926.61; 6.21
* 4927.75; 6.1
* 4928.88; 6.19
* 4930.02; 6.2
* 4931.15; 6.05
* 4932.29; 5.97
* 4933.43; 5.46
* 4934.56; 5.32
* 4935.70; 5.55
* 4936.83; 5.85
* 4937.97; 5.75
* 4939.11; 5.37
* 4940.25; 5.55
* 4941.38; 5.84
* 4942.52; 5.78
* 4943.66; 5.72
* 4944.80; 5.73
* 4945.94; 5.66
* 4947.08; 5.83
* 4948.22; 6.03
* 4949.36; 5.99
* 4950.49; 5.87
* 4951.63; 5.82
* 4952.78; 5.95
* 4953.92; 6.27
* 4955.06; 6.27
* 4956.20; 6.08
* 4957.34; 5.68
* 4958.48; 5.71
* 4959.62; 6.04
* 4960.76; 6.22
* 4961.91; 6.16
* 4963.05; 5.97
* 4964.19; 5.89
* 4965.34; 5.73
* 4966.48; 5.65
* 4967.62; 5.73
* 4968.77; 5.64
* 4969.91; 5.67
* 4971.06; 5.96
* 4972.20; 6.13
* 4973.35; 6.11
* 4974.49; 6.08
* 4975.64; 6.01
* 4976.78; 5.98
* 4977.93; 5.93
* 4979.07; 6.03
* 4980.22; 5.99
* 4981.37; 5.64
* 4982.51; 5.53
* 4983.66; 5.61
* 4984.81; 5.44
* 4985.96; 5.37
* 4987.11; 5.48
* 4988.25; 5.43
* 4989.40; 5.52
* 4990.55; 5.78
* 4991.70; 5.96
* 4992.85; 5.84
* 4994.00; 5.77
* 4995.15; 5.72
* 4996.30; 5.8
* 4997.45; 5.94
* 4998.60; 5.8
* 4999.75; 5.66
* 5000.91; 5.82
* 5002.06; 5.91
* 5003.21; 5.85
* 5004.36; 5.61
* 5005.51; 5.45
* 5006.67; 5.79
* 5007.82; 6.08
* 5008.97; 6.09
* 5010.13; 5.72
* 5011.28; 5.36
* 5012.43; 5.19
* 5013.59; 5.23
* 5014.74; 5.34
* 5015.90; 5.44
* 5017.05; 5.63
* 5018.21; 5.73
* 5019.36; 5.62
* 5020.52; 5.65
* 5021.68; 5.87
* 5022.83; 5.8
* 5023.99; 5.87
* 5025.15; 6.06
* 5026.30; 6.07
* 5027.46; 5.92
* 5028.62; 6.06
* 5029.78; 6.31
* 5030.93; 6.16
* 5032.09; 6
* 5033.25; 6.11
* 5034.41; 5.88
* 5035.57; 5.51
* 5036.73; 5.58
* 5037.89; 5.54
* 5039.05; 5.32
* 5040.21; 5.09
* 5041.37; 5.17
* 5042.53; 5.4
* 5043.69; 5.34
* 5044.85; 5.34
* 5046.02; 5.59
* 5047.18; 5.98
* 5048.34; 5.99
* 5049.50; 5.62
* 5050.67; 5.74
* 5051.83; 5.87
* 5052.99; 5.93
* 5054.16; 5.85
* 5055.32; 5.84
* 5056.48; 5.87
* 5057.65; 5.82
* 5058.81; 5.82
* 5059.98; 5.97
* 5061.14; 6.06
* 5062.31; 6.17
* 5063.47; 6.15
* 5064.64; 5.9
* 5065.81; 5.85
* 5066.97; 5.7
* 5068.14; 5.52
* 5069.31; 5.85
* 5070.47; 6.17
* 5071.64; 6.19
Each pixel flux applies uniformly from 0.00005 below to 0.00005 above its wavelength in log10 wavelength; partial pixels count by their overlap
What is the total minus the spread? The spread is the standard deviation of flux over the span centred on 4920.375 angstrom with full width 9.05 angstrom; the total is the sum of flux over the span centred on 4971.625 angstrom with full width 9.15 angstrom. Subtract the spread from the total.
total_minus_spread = 47.1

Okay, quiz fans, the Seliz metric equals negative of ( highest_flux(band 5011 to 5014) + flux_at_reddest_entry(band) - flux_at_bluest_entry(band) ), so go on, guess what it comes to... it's -5.23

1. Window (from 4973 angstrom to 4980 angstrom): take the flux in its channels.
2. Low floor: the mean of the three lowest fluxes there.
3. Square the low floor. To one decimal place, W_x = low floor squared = 35.7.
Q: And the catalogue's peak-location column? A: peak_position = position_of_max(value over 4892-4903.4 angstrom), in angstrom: 4894.95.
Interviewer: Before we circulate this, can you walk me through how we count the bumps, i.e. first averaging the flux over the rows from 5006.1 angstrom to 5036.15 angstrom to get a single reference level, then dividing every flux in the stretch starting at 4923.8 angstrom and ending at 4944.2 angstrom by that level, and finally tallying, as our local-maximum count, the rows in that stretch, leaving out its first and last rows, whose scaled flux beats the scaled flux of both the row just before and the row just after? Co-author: 4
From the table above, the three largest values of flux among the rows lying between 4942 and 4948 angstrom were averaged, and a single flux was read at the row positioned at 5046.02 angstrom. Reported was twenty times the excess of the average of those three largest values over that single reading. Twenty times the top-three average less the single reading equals 4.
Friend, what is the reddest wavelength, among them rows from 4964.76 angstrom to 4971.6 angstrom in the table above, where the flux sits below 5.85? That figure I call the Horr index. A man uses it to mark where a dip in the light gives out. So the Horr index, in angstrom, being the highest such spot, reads 4969.91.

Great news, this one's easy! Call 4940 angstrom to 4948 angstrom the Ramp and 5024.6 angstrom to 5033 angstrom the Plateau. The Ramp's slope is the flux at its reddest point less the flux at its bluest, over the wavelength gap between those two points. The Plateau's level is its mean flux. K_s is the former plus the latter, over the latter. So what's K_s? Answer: 1.01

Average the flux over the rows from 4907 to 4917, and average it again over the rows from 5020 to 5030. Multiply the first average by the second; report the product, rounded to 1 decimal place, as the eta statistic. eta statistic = 34.4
